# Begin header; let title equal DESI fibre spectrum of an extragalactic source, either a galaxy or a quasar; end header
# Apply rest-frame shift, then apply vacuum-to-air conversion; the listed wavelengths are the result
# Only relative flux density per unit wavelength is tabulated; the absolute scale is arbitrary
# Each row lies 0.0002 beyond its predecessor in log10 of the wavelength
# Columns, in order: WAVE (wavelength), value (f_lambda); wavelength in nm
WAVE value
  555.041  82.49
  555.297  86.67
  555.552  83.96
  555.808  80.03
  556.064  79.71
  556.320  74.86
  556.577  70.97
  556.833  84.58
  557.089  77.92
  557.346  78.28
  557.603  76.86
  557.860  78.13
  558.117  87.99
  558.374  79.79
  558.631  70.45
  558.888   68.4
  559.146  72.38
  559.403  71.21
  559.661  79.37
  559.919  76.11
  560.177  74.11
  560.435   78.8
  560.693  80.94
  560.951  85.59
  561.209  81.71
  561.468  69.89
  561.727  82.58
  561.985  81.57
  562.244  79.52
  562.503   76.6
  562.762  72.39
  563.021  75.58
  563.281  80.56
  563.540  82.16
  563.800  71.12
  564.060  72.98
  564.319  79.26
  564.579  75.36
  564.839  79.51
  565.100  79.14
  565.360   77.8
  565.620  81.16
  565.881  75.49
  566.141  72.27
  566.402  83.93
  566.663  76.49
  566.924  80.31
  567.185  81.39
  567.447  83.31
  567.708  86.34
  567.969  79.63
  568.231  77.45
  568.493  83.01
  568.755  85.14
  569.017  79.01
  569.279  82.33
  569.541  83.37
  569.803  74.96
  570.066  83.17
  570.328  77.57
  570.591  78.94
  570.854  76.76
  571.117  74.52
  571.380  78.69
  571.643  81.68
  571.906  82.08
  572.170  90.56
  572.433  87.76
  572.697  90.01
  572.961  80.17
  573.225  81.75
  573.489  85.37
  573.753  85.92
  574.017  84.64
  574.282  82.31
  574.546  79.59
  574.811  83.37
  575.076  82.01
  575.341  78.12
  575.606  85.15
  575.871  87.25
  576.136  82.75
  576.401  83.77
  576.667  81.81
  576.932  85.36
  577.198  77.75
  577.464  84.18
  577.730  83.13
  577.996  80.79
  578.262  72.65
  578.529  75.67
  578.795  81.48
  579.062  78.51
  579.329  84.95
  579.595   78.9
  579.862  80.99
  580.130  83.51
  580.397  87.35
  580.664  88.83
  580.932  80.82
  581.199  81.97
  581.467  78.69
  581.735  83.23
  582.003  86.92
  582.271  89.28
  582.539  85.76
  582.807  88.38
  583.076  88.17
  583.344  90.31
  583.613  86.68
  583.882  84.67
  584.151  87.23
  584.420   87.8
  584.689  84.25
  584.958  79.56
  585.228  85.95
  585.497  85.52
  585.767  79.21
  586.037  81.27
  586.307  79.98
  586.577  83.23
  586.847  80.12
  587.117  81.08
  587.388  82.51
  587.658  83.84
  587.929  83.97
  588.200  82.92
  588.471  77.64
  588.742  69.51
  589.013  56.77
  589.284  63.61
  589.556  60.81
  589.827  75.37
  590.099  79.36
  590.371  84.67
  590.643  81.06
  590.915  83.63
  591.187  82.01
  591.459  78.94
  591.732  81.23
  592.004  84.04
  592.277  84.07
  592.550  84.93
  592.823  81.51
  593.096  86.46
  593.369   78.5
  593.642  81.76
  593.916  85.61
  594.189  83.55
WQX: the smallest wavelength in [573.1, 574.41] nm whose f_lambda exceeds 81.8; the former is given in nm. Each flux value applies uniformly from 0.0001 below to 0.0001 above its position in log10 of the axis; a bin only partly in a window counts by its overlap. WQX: 573.489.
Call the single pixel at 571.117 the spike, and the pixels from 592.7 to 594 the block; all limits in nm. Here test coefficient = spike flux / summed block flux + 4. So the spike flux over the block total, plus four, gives 4.18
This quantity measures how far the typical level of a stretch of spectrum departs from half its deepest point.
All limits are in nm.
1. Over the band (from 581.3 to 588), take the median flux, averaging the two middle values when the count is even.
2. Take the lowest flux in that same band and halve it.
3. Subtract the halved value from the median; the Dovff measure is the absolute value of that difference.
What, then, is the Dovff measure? 44.9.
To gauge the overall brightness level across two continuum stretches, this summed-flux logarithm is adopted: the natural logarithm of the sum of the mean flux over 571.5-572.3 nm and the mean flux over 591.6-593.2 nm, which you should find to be 5.13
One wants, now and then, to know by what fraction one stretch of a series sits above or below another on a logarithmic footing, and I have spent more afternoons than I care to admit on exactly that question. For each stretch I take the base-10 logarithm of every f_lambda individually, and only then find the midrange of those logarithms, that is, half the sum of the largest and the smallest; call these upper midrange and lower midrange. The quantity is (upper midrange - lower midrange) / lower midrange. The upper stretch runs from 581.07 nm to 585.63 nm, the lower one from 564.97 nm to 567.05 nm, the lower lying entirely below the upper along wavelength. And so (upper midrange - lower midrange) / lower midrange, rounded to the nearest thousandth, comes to 0.018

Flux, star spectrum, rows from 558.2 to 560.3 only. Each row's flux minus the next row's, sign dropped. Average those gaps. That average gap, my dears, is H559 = 4.3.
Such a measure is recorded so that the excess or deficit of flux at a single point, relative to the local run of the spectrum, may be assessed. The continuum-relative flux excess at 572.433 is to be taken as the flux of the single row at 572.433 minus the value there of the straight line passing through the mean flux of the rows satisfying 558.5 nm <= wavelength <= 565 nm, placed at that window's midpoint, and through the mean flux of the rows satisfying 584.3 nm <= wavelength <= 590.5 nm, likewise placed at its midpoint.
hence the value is 10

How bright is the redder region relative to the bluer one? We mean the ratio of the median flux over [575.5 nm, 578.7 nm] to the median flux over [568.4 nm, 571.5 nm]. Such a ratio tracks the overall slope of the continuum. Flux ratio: 1.050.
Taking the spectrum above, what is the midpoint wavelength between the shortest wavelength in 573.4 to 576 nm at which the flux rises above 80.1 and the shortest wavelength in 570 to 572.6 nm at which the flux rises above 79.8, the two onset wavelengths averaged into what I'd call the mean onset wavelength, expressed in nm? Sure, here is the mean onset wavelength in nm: 571.78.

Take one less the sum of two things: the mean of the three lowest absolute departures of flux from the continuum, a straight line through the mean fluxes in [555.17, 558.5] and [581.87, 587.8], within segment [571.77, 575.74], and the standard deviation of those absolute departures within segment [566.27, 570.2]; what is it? -1.4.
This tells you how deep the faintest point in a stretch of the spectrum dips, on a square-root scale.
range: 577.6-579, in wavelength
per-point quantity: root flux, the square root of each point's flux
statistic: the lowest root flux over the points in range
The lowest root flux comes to 8.52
